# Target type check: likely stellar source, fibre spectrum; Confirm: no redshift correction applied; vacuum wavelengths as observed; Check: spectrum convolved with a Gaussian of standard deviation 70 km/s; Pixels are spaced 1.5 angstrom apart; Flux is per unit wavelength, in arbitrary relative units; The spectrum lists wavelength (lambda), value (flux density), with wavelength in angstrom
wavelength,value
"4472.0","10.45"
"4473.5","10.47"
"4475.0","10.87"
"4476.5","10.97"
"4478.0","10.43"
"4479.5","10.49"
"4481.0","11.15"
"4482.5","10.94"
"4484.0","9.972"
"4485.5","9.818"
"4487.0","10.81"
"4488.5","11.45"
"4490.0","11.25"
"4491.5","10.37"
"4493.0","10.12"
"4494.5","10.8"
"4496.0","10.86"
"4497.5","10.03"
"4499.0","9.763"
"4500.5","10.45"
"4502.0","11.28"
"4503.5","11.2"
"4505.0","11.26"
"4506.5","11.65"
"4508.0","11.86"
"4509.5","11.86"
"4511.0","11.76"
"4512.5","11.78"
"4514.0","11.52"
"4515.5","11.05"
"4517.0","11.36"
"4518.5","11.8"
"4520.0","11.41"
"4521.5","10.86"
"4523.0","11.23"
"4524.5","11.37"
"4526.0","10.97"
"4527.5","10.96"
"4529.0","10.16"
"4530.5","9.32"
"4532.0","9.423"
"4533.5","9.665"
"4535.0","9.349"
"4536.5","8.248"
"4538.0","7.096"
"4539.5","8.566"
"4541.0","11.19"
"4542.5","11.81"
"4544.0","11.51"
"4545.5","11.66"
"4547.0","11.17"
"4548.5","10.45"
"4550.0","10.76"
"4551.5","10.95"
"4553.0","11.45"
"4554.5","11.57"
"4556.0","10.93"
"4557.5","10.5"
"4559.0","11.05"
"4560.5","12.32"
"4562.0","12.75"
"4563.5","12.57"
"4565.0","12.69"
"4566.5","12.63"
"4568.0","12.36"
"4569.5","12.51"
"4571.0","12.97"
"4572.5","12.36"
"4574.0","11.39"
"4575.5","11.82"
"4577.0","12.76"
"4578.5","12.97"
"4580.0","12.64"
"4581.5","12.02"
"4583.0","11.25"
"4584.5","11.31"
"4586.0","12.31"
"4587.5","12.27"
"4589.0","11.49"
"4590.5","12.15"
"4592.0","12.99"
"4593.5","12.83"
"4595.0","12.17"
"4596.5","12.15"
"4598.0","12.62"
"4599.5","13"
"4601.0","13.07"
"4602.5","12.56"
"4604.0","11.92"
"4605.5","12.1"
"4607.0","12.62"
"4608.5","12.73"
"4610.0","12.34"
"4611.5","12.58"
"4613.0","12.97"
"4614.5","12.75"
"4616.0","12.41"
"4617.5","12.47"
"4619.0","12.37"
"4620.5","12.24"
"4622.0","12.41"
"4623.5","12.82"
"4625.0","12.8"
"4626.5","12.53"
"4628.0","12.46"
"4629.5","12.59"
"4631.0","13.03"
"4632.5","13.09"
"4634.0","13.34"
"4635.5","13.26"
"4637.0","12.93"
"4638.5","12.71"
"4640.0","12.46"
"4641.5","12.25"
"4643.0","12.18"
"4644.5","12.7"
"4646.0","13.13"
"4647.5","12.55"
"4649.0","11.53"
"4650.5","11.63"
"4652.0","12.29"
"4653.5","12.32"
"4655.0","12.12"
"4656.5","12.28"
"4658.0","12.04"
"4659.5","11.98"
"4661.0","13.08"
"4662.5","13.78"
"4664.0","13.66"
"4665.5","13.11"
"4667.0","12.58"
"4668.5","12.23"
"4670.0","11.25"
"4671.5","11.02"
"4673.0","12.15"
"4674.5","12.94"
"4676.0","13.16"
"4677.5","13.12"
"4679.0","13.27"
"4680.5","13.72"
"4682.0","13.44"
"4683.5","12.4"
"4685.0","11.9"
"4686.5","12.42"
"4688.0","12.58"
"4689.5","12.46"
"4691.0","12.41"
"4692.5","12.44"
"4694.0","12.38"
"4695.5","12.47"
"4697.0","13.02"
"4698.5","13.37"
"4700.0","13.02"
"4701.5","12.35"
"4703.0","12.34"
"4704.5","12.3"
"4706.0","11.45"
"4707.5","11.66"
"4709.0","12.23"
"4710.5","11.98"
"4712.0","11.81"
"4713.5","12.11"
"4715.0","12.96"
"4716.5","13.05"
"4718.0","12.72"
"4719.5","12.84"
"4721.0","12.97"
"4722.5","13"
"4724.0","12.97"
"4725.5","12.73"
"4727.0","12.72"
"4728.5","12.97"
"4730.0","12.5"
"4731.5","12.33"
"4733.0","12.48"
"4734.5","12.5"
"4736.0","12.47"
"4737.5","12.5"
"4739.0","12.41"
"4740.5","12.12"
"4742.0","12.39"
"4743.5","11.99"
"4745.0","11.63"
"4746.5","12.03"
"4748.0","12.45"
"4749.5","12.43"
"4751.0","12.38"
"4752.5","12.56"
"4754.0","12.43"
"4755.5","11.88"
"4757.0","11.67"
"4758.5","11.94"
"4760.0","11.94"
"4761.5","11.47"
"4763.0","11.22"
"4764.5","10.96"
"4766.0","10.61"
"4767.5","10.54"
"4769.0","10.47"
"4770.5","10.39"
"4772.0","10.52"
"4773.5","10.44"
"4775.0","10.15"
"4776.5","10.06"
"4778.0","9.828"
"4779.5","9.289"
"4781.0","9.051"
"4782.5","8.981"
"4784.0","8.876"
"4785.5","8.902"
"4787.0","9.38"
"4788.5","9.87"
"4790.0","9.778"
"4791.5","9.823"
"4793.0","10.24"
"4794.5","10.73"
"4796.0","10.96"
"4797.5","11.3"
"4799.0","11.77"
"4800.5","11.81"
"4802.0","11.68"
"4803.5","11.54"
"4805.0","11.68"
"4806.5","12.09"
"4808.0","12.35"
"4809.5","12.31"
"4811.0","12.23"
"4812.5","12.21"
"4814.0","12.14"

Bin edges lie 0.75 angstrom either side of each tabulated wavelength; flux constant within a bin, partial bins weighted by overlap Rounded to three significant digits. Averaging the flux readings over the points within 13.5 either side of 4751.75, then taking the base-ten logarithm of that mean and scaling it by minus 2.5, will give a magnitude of -2.70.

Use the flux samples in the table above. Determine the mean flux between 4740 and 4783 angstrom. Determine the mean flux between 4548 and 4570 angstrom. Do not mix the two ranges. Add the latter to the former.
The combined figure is 22.9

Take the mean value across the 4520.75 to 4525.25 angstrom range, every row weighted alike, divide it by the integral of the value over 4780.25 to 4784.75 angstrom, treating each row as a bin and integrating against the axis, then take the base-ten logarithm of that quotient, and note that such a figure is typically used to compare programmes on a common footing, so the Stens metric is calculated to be -0.559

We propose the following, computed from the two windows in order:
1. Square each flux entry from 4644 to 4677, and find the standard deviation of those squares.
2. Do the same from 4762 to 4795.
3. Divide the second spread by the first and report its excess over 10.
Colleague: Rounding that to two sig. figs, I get -9.2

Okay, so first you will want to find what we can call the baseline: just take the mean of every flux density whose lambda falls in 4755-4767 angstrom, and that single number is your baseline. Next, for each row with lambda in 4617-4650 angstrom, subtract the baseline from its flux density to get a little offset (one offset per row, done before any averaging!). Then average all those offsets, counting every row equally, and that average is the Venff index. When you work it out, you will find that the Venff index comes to 1.2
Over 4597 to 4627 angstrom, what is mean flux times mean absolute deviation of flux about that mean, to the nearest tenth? 2.9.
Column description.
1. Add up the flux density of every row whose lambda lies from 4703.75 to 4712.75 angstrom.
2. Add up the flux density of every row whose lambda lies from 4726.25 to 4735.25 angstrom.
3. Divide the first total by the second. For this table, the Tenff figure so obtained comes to 0.95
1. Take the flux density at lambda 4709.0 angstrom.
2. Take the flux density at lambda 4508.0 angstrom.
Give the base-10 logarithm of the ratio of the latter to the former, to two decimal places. -0.01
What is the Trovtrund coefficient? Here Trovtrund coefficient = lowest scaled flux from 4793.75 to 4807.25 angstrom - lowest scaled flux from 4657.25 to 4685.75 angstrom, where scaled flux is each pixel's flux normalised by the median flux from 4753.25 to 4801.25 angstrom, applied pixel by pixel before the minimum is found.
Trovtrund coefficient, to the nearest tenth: 0.0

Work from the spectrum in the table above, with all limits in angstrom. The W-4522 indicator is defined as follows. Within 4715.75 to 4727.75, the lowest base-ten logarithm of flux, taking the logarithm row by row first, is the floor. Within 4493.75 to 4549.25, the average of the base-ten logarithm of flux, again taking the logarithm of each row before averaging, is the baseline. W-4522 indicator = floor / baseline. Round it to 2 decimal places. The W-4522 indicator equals 1.07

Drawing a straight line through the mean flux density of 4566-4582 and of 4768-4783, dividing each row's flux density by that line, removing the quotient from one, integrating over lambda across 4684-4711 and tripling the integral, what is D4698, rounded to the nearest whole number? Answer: -11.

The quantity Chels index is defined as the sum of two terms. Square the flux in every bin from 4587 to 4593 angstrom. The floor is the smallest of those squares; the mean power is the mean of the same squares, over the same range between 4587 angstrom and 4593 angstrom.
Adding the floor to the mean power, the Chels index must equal 282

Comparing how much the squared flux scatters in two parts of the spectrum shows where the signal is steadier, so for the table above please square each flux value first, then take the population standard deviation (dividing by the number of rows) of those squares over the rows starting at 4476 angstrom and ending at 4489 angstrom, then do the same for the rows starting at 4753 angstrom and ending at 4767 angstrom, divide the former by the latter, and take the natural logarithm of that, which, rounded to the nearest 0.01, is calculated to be -0.13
